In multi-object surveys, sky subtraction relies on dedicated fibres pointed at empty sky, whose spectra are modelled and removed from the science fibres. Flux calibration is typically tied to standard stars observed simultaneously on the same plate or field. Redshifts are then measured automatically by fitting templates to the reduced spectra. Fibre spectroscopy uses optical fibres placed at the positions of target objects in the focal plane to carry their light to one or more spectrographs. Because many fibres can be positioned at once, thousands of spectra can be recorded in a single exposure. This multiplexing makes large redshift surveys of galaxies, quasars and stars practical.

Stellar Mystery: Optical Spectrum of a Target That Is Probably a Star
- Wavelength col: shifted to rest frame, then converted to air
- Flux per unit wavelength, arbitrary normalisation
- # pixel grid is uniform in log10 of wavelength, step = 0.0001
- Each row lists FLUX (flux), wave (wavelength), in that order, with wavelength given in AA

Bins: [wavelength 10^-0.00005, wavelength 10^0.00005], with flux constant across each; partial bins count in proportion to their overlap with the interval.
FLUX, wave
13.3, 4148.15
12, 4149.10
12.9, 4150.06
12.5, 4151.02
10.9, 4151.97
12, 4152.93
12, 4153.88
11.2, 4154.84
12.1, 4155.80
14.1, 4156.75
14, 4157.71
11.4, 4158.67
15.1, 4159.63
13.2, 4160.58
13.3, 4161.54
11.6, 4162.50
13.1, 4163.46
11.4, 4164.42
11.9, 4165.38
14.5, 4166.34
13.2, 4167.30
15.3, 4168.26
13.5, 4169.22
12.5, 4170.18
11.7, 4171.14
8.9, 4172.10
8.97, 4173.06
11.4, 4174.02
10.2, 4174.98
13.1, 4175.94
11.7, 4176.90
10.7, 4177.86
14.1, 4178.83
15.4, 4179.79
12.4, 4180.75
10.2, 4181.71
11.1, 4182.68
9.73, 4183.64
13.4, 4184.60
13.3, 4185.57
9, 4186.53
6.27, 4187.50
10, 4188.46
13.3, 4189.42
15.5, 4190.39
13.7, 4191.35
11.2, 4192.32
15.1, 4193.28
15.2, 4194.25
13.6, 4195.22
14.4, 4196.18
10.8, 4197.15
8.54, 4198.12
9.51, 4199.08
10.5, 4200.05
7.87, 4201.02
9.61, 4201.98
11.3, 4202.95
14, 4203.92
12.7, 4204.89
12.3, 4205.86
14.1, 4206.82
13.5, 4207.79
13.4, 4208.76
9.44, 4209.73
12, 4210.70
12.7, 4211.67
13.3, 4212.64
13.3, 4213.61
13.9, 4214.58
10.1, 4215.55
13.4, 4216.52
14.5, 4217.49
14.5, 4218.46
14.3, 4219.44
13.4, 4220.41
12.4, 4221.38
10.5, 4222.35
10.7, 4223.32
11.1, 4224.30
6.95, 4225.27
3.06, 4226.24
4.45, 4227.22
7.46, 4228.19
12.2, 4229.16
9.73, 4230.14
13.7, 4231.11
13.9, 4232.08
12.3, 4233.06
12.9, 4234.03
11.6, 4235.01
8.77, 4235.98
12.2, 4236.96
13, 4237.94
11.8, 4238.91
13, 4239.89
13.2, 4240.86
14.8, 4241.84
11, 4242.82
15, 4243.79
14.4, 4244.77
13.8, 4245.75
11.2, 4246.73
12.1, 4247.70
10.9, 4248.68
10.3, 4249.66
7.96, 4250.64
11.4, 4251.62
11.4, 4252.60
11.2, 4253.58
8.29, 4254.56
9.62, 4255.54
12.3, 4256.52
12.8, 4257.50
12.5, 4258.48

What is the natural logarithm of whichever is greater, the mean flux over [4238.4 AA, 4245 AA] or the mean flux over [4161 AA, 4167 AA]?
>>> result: 2.59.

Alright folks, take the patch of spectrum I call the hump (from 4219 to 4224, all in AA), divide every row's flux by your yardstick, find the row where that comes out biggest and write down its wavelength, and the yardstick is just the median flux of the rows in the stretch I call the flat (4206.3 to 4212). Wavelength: 4219.44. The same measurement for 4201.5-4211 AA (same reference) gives 4206.82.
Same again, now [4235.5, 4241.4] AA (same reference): 4240.86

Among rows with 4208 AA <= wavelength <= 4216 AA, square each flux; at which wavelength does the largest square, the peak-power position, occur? 4214.58 AA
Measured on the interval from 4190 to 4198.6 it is 4190.39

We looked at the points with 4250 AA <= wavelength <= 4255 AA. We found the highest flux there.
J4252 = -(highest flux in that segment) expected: -11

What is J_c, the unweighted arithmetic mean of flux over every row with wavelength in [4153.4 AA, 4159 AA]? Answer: 12.5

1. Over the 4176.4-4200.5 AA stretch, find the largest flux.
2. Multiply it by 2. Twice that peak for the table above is 31.0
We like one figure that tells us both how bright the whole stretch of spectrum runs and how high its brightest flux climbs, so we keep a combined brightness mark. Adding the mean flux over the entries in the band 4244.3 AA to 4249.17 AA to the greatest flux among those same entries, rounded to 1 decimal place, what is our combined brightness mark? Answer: 26.9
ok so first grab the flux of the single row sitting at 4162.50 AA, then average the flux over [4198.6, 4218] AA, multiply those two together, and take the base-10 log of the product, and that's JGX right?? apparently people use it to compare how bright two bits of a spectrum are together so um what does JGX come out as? 2.15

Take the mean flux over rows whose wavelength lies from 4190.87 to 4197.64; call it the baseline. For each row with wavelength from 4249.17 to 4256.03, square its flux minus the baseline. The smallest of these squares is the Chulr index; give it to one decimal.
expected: 4.1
